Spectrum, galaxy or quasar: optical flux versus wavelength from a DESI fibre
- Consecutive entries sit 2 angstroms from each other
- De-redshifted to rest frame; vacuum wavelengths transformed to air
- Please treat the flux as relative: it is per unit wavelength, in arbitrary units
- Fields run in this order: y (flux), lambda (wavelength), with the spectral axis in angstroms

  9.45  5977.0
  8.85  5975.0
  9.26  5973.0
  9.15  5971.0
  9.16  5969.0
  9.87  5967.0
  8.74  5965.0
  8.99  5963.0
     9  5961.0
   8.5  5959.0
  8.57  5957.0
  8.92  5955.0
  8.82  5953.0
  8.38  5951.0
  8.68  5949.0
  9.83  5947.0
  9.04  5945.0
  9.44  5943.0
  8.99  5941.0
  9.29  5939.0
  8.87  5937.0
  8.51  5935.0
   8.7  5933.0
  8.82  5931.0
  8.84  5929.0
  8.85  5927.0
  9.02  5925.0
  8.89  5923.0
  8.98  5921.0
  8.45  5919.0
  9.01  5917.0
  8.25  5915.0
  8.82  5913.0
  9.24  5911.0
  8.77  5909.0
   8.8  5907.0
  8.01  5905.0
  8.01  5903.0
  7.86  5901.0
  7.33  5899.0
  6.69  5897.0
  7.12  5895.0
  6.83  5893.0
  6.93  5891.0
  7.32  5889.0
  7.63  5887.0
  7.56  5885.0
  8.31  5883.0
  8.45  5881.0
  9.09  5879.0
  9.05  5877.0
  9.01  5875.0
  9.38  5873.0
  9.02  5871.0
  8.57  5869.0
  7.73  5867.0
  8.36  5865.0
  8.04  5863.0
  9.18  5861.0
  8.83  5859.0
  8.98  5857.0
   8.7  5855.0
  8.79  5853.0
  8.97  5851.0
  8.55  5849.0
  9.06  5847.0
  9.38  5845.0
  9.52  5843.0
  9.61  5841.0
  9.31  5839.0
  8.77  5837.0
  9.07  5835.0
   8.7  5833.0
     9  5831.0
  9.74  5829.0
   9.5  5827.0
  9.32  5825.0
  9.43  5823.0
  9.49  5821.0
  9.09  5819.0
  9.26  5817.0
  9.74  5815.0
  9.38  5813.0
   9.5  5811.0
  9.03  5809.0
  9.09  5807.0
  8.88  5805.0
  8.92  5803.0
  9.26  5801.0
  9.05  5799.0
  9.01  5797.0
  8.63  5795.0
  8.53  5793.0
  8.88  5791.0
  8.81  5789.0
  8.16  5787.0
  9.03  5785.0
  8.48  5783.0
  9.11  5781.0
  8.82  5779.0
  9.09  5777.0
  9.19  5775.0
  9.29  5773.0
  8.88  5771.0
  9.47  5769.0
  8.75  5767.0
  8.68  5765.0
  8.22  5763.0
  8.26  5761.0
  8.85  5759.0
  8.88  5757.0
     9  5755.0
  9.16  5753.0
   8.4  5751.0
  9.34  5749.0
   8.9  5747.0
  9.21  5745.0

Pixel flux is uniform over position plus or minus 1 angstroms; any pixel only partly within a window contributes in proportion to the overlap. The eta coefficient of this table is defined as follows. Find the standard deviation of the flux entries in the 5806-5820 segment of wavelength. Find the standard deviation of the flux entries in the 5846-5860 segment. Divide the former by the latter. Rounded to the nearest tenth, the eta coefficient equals 1.5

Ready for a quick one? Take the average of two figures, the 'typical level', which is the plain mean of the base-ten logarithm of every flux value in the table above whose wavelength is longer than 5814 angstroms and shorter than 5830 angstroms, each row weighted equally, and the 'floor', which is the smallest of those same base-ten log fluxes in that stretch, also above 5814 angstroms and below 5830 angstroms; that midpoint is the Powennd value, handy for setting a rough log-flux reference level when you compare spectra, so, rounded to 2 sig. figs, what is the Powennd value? 0.97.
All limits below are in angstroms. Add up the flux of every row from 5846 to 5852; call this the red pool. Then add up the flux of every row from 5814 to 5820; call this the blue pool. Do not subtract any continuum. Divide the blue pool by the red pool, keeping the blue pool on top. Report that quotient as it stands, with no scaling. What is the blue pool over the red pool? 1.06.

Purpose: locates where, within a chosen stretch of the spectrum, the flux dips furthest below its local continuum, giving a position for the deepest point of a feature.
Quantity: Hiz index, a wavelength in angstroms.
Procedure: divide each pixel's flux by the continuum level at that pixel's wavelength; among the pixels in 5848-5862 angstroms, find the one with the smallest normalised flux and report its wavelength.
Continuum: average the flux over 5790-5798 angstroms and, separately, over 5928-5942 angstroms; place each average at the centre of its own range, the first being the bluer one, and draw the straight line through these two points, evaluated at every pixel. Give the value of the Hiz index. 5849.0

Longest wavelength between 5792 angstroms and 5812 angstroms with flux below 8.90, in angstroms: 5805.0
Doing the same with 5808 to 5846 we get 5837.0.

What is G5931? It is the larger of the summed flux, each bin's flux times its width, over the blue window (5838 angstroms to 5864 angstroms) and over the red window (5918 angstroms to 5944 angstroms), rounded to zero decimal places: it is 234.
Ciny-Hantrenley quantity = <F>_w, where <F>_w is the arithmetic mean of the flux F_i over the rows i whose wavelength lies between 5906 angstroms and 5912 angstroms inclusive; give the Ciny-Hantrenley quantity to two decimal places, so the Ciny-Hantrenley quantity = 8.94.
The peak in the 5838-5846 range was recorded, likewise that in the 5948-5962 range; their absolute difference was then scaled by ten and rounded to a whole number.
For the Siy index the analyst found 6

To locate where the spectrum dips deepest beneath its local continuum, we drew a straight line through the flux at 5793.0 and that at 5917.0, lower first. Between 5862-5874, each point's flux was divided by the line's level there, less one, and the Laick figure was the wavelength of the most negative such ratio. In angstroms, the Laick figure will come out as 5867.0 angstroms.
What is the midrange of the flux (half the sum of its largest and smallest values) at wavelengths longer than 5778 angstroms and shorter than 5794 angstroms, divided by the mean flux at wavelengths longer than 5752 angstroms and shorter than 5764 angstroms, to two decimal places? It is 0.99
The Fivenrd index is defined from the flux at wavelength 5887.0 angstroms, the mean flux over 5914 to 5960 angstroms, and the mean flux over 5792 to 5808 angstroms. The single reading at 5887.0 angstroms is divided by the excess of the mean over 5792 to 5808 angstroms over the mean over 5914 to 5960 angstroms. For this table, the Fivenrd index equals 114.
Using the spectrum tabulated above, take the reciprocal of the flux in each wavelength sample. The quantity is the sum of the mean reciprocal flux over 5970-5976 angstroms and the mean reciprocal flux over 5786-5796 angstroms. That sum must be 0.226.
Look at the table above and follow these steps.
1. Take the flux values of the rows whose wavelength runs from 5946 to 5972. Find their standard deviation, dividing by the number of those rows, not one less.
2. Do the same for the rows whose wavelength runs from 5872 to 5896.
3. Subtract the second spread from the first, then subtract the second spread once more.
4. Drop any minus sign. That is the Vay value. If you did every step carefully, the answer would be 1.3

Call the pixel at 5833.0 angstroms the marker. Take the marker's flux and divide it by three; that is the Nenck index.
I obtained 2.90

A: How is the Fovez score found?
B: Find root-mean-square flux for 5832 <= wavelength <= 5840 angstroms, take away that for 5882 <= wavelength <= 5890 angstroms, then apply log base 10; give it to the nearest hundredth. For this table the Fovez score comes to 0.10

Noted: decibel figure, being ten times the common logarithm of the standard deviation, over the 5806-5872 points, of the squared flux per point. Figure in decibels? 9.1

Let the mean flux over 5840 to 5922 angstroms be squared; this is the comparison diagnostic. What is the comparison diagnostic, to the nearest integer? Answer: 71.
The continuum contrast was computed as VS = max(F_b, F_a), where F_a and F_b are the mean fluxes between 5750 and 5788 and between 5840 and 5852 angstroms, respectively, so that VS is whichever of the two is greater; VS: 9.18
